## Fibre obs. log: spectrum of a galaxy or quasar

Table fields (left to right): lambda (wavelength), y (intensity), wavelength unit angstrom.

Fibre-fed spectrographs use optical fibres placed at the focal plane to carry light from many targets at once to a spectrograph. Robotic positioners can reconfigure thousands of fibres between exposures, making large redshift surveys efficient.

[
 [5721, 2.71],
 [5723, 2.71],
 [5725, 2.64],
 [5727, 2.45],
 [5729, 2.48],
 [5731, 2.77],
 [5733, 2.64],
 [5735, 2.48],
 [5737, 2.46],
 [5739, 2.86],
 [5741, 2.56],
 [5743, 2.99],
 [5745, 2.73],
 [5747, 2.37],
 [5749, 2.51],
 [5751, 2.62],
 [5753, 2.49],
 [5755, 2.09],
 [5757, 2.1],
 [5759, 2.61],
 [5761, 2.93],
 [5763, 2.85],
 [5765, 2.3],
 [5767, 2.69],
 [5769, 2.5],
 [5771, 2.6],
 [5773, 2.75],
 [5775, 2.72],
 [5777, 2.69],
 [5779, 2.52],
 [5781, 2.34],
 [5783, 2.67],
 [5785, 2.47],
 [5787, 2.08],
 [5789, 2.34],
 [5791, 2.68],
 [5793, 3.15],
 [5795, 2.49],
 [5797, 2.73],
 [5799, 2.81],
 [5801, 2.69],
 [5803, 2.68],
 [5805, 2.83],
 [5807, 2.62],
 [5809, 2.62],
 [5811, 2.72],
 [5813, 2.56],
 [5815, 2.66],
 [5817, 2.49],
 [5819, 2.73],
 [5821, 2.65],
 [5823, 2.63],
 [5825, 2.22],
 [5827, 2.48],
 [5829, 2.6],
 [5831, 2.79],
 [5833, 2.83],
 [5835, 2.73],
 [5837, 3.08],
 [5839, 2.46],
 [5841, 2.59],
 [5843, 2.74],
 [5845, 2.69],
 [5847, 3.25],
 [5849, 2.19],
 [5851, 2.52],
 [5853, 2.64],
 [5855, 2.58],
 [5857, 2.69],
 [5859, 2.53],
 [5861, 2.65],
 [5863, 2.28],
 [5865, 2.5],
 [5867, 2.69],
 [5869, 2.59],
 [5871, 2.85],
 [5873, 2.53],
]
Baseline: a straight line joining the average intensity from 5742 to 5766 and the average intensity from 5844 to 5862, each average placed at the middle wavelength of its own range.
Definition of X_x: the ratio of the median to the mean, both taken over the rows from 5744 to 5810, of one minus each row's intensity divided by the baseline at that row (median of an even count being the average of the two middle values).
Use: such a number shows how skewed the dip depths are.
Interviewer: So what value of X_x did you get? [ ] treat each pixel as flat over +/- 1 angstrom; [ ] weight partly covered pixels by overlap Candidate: 4.1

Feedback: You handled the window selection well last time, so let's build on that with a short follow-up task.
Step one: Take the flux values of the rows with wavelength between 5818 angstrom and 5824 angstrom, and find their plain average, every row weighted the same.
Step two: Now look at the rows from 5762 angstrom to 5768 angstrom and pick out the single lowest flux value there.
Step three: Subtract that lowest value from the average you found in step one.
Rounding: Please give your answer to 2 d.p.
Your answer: 0.37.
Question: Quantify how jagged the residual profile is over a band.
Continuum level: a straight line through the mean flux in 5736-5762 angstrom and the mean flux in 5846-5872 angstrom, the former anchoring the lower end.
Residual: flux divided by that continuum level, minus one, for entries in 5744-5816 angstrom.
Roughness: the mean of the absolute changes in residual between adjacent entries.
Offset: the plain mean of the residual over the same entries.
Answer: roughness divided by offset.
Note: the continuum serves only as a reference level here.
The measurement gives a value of 18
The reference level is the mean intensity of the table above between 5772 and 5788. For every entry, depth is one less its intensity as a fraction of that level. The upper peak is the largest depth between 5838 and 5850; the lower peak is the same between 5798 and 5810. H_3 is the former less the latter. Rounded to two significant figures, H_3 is 0.17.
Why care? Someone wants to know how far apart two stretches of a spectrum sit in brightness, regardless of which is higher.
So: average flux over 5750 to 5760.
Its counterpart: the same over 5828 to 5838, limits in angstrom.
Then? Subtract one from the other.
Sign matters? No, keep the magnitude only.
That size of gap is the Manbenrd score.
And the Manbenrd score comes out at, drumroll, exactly 0.42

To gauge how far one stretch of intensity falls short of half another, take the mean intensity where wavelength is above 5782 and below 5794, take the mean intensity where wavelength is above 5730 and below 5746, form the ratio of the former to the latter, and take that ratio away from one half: -0.455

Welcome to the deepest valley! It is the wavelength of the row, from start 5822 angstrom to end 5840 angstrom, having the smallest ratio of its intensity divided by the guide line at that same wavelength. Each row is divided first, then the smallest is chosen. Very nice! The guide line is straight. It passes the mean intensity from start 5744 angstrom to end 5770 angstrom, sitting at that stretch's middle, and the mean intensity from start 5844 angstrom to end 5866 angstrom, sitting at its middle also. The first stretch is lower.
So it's 5825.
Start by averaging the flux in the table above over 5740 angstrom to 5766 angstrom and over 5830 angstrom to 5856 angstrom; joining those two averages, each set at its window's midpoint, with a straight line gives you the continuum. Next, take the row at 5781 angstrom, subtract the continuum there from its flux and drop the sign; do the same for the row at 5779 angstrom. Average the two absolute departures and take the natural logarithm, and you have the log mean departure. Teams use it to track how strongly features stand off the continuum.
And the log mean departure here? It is -1.8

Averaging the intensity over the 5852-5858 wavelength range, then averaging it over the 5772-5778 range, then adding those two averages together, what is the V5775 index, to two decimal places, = 5.36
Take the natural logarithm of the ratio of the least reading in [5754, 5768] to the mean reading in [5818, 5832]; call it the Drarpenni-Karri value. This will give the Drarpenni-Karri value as -0.21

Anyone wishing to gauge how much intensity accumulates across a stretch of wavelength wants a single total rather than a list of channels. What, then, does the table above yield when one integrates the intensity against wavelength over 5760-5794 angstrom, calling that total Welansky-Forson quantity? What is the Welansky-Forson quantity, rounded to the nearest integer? 89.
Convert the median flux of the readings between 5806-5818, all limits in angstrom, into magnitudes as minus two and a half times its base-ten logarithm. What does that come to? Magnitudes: -1.05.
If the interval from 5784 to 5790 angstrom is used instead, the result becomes -0.92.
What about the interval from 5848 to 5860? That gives -1.02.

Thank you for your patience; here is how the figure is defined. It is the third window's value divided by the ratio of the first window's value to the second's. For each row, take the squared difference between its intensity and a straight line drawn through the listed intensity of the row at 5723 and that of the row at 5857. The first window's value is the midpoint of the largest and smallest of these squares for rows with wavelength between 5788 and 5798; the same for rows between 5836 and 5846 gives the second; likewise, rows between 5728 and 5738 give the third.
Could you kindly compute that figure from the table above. 0.024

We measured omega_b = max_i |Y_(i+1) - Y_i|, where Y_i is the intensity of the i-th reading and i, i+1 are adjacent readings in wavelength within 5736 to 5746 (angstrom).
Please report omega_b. 0.4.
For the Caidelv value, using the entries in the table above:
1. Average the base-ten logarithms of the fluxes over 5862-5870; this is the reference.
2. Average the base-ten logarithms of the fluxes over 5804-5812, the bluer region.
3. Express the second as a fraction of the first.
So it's 1.08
